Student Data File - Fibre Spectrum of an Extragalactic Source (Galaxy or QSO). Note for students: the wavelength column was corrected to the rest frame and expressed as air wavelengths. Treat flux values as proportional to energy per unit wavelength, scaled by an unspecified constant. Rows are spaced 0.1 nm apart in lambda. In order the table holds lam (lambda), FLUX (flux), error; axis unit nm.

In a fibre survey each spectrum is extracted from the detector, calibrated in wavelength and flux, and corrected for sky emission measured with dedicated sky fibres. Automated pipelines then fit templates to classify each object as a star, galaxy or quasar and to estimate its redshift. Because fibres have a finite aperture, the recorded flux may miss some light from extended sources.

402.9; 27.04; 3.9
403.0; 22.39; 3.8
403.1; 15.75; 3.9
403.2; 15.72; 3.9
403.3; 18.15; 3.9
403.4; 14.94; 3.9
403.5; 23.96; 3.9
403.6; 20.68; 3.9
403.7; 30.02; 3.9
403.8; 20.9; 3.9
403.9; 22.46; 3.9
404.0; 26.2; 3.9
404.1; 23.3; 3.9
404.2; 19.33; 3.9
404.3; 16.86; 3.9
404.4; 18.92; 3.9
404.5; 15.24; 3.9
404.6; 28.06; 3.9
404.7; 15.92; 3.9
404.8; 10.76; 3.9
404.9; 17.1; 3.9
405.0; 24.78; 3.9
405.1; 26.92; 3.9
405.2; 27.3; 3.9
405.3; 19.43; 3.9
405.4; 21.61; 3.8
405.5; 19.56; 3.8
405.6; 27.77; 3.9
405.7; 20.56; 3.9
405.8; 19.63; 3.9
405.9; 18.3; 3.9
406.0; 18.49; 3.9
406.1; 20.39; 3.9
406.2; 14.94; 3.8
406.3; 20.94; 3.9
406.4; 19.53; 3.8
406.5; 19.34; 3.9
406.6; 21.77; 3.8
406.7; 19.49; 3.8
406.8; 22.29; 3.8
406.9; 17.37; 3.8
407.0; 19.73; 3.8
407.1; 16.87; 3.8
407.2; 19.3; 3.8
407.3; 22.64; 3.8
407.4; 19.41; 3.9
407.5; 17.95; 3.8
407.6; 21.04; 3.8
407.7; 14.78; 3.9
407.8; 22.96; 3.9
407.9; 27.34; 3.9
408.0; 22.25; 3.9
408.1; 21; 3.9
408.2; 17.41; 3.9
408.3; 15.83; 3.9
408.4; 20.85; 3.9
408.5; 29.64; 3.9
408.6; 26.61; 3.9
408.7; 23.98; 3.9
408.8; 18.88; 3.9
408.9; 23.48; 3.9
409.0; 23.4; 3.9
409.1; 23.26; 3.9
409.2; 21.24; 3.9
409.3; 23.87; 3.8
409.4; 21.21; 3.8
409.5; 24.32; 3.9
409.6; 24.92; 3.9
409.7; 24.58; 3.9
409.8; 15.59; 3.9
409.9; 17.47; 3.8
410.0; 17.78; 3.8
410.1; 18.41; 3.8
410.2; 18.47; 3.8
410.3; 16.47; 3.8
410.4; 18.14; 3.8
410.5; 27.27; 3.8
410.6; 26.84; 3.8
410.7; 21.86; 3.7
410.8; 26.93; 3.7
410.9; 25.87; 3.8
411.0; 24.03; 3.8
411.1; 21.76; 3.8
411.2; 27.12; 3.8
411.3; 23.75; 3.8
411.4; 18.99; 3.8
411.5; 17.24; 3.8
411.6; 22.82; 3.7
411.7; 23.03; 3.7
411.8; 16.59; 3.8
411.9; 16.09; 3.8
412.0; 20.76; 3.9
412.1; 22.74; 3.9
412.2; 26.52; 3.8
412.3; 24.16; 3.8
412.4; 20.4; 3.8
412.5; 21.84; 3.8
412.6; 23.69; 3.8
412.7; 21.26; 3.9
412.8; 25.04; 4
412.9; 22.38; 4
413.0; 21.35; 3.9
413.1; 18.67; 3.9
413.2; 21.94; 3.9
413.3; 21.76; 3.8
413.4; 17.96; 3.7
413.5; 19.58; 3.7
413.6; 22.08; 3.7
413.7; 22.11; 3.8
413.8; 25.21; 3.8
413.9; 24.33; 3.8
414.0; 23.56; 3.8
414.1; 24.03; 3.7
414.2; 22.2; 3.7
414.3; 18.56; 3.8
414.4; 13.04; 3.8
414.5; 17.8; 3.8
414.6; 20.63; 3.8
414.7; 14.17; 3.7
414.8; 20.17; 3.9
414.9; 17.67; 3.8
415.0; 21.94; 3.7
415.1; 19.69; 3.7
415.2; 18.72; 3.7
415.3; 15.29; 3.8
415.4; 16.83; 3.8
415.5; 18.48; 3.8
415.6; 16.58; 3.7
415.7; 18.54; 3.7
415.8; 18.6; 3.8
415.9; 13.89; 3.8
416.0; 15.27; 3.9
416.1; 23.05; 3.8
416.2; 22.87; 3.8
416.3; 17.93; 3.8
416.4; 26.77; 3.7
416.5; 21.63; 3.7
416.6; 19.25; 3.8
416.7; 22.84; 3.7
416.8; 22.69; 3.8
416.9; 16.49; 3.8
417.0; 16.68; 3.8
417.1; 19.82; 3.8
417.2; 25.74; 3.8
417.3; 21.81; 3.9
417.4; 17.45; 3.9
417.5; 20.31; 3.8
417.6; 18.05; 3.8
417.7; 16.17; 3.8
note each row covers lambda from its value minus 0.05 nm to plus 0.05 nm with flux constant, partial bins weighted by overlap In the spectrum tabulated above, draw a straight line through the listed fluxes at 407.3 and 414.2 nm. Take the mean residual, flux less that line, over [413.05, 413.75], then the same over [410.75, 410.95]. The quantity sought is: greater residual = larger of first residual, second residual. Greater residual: 4.0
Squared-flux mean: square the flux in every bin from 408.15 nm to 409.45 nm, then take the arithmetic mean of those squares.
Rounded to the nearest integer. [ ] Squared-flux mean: 509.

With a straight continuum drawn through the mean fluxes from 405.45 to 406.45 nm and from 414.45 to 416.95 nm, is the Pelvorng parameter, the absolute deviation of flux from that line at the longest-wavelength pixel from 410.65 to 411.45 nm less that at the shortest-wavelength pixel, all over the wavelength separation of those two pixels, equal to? -2.5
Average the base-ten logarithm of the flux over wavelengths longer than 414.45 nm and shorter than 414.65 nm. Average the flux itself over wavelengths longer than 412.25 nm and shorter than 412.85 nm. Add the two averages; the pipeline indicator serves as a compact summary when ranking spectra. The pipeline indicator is 24.0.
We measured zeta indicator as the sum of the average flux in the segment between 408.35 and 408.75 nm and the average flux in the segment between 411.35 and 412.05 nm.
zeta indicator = 44.6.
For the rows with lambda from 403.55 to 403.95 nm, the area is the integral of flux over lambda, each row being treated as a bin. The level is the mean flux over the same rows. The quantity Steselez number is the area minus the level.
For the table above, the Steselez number -14.1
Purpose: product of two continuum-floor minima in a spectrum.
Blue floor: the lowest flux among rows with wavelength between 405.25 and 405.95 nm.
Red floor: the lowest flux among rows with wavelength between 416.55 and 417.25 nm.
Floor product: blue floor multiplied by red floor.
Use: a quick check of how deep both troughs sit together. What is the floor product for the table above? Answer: 302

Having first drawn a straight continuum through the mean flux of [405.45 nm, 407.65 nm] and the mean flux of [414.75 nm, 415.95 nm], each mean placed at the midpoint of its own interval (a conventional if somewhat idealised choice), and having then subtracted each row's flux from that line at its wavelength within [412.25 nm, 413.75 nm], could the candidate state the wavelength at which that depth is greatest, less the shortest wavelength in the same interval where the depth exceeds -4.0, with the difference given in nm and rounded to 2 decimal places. 1.00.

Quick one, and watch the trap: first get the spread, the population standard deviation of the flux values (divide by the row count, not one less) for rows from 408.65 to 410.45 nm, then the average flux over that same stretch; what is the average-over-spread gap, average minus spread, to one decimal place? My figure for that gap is 17.8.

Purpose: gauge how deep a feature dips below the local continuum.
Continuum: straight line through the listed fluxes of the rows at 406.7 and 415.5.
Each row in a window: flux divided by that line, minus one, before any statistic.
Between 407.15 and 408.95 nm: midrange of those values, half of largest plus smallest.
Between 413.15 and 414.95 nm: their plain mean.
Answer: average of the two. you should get 0.121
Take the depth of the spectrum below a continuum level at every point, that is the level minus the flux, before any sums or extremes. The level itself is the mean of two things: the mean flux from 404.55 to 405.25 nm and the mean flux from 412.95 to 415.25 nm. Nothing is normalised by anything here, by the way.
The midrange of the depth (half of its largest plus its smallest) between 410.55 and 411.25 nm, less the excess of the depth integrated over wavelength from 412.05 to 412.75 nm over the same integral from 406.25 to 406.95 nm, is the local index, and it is -1.5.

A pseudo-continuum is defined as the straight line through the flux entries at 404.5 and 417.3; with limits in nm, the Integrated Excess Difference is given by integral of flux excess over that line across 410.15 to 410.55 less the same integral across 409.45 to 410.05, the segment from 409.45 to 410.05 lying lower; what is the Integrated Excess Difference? -1.0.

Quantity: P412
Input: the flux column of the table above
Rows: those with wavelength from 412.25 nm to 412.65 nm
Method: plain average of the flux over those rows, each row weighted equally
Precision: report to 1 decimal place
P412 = 22.5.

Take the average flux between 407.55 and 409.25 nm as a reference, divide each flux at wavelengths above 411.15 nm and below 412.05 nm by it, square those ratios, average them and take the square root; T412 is 0.96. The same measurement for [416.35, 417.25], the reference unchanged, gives 0.98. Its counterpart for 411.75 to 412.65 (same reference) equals 0.98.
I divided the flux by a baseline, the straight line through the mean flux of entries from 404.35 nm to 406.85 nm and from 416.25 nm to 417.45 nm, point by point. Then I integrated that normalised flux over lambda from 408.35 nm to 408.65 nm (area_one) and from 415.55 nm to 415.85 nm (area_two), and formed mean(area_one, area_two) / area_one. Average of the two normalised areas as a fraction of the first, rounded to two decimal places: 0.84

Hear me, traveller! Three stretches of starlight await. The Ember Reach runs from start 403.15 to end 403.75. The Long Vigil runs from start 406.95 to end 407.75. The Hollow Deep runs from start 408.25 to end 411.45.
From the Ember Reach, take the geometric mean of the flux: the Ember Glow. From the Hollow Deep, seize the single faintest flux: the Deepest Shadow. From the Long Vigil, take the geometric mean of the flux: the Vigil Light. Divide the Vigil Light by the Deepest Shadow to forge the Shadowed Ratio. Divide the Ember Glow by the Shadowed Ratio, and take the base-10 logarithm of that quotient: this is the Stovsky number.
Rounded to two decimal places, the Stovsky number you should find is 1.22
